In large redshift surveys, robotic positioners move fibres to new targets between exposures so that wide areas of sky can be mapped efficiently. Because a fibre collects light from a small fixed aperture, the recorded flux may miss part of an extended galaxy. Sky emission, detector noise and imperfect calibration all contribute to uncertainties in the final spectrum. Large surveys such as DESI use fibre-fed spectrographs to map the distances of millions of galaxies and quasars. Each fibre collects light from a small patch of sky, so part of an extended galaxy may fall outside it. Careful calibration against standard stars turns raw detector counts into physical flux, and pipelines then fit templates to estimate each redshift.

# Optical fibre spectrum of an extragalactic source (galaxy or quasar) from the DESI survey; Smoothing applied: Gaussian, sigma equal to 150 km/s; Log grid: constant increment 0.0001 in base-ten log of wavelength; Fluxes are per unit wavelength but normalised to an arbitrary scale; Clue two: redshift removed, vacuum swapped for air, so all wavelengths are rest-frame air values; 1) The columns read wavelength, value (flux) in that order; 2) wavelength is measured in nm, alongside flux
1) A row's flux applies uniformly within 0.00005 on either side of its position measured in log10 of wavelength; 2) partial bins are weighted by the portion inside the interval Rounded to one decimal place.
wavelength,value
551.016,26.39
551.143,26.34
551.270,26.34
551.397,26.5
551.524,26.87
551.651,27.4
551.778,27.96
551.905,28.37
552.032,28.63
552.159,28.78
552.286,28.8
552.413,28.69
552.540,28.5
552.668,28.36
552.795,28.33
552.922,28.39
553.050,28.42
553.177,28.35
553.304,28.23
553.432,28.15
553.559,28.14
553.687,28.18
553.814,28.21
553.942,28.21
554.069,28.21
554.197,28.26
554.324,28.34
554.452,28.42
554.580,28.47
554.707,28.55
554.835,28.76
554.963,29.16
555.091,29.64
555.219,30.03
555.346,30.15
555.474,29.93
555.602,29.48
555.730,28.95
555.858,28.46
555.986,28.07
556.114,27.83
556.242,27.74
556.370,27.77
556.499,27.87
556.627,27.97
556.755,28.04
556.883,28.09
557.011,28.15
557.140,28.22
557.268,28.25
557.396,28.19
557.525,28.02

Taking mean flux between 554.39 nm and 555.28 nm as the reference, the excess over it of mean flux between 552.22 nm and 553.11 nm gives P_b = -0.5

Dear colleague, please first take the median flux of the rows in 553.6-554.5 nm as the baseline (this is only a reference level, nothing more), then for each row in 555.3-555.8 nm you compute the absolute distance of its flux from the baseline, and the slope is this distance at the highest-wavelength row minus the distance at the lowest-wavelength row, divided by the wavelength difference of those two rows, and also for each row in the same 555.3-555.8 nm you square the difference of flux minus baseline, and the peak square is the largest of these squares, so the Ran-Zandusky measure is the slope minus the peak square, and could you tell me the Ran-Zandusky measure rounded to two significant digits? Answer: -6.9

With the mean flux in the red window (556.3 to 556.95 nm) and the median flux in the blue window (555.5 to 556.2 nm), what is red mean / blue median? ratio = 0.98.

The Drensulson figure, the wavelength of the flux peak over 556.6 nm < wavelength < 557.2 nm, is 557.140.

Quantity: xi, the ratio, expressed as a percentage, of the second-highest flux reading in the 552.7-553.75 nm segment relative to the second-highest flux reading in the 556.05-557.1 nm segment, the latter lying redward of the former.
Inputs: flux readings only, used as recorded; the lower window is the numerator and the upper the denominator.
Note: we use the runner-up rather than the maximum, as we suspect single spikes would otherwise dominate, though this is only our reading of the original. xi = 101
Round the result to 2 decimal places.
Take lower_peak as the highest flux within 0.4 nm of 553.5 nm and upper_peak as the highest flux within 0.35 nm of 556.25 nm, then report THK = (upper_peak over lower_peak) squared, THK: 0.98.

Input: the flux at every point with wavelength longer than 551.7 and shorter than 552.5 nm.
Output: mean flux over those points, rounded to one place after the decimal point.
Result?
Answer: 28.5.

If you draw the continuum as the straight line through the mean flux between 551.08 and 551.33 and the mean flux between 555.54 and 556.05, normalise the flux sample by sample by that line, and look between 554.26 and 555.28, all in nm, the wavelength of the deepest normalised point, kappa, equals 554.580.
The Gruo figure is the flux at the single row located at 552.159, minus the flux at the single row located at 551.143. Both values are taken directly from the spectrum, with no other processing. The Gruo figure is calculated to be 2.4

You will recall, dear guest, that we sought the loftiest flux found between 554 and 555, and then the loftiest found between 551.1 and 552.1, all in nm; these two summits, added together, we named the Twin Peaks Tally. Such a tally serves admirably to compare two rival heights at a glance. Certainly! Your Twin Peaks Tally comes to 57.8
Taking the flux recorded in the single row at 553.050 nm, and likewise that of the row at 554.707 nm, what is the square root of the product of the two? 28.5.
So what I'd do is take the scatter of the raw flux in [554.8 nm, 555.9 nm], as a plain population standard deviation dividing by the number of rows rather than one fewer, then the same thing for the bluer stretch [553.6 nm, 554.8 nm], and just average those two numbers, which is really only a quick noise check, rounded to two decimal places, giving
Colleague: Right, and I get 0.35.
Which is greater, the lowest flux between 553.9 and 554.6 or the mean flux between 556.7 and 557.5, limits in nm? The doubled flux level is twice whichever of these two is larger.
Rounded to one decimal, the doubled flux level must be 56.4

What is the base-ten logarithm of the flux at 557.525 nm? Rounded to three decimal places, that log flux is 1.447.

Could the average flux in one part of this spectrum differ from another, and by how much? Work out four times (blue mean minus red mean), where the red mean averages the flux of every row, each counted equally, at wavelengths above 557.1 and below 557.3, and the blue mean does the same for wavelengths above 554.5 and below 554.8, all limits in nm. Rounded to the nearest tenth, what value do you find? 1.1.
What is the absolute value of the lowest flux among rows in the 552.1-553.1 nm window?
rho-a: 28.3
